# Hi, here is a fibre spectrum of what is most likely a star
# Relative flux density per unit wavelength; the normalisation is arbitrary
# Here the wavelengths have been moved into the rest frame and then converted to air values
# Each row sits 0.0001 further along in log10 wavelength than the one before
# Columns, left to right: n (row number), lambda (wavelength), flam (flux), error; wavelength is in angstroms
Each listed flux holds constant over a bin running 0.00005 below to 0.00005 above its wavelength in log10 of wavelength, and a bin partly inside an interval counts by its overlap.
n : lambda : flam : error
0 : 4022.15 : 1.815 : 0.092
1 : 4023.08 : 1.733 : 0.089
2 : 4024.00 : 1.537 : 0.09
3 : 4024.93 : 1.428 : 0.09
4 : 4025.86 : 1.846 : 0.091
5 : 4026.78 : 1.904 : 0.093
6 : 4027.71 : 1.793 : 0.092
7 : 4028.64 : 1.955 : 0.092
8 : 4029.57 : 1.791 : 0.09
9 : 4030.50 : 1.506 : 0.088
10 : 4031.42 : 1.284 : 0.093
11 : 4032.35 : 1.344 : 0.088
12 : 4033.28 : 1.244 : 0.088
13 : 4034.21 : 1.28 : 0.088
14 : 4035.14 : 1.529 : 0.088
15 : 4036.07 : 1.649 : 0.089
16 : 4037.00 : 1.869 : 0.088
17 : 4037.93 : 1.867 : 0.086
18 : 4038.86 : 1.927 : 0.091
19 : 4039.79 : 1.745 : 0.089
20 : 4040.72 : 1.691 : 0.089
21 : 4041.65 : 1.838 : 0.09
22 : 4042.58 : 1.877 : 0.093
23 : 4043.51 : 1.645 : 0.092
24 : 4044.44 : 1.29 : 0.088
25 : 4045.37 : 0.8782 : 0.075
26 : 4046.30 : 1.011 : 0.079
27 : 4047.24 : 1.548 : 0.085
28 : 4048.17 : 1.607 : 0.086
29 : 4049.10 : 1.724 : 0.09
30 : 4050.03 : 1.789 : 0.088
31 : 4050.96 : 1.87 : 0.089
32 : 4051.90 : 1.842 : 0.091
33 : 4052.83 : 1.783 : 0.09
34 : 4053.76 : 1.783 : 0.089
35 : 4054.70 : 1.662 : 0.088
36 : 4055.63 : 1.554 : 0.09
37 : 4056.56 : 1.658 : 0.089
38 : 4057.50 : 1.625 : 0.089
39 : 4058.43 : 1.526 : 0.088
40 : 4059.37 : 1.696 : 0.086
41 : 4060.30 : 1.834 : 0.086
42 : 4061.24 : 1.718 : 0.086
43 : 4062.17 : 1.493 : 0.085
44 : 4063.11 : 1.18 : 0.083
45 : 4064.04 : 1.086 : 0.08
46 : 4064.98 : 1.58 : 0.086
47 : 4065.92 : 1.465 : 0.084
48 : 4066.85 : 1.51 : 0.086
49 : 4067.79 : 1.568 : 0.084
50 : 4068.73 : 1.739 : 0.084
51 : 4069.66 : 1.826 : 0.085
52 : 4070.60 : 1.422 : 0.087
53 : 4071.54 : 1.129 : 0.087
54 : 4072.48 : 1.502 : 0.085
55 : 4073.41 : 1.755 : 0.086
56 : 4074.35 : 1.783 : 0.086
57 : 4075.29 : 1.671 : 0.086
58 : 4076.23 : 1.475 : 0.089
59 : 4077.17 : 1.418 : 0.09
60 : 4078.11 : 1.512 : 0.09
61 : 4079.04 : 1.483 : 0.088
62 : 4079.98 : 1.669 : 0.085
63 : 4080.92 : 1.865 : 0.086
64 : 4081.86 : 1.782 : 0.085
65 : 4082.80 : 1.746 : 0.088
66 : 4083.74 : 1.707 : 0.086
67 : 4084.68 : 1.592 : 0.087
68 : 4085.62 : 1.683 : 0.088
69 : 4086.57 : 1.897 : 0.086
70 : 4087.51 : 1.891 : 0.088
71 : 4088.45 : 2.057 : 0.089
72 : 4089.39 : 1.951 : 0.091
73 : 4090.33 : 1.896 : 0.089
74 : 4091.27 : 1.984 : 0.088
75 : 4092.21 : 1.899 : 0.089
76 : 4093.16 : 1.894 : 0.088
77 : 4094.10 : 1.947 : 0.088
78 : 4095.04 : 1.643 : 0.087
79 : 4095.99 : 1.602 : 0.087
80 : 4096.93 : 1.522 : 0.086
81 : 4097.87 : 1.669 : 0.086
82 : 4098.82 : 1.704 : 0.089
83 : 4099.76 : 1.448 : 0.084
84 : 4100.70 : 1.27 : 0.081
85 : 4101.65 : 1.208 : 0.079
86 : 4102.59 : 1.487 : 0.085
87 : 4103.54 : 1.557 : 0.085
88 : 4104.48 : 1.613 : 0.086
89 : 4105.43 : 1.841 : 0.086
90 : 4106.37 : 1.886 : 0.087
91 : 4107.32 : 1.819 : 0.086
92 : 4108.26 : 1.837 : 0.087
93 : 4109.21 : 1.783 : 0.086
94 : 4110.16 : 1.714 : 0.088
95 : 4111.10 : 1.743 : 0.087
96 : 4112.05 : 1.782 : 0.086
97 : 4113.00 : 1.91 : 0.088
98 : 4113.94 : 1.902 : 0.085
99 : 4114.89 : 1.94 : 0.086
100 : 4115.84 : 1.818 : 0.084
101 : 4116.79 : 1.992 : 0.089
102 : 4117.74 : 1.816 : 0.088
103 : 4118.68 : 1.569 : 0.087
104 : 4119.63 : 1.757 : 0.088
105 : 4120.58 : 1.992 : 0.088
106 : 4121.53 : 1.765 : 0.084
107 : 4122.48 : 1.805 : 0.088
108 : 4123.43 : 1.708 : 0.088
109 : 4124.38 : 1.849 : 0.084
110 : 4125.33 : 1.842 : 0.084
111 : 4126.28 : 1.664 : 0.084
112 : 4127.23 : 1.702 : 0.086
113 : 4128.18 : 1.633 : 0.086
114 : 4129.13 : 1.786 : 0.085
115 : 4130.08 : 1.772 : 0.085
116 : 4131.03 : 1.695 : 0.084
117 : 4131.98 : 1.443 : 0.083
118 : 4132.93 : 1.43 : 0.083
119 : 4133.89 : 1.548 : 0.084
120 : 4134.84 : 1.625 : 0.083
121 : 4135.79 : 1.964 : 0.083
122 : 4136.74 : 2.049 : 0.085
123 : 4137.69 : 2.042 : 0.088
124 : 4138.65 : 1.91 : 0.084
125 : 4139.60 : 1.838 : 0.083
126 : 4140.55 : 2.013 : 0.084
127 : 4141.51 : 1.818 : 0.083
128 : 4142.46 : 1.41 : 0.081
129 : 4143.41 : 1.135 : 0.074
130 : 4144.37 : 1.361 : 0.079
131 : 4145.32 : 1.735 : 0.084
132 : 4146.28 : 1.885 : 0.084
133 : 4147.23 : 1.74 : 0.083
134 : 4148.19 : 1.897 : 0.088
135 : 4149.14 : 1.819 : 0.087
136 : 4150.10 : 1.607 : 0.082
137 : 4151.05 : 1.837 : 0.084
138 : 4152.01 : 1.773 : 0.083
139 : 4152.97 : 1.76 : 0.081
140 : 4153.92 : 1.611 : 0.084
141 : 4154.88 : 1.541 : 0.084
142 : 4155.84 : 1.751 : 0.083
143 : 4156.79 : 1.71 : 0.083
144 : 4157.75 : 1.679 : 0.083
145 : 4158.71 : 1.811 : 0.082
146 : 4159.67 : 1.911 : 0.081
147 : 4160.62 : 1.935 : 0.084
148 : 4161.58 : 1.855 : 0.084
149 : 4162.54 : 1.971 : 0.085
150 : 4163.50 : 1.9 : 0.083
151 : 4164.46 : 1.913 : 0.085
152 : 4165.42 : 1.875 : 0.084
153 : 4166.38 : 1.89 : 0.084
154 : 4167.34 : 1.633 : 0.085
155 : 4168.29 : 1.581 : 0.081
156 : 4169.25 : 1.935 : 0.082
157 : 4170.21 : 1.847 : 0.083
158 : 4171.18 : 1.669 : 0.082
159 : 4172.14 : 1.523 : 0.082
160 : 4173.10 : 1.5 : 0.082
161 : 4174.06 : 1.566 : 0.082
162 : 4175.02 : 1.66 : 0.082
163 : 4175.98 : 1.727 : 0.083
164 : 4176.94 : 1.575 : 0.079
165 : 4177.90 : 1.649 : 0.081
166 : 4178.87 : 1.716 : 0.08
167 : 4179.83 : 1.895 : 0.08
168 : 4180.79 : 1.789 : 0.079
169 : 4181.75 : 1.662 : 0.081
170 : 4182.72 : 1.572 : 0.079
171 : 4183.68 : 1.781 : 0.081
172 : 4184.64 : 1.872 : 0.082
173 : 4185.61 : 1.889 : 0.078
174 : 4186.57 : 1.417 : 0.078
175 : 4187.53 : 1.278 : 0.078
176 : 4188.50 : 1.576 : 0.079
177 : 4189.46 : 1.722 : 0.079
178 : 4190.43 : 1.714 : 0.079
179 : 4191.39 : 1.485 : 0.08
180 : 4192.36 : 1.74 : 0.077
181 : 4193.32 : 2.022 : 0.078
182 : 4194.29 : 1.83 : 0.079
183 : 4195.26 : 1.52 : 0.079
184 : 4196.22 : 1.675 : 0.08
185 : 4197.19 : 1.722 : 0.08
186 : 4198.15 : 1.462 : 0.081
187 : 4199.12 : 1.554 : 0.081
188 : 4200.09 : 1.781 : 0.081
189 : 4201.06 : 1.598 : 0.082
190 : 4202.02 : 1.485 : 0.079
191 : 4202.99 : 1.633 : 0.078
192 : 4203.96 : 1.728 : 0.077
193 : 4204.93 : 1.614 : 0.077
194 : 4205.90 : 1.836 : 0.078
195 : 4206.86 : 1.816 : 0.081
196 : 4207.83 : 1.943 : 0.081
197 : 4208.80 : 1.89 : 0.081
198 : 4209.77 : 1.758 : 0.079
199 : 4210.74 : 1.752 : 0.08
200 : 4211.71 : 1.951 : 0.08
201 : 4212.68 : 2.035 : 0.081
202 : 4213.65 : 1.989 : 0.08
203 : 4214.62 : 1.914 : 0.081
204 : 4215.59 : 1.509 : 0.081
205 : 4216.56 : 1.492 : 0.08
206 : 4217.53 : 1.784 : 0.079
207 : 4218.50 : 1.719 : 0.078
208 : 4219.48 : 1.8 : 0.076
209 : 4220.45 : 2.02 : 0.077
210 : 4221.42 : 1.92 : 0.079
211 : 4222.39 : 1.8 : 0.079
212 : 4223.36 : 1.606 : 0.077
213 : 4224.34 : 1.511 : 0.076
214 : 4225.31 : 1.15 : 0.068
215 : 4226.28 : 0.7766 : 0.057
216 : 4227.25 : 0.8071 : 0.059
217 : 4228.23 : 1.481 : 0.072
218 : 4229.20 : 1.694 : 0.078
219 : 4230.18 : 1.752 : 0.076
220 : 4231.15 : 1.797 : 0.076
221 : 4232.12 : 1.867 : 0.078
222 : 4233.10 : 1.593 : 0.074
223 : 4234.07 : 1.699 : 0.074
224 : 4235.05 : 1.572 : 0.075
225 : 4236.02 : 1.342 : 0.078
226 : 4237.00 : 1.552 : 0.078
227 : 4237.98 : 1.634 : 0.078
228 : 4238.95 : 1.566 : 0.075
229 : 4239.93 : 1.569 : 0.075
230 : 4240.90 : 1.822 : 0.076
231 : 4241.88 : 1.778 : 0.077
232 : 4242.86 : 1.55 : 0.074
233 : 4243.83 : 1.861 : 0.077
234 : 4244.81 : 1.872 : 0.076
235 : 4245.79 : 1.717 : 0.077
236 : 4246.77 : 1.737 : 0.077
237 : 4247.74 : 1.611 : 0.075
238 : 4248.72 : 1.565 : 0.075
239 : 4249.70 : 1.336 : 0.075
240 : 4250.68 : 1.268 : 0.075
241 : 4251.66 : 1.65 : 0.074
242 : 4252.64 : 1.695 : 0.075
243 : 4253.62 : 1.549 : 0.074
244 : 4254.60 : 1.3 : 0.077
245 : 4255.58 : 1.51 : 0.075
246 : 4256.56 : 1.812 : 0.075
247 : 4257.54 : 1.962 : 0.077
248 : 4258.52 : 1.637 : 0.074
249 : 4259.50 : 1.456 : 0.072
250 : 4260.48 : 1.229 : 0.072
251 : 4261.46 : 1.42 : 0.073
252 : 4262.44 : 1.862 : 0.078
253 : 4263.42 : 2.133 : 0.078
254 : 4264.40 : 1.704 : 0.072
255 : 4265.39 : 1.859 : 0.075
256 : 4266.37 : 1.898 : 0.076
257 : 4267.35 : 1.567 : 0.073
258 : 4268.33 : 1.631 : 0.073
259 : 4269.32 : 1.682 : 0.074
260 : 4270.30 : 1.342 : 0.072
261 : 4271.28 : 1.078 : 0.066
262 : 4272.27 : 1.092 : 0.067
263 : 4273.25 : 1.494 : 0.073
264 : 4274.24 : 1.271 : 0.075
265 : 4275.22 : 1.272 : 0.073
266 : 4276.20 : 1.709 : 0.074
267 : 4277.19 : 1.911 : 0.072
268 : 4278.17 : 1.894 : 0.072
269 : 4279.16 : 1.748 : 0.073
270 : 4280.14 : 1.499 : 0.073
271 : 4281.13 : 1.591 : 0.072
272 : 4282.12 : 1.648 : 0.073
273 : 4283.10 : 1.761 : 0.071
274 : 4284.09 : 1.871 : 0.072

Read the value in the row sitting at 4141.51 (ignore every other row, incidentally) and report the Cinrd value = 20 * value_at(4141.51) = 36.4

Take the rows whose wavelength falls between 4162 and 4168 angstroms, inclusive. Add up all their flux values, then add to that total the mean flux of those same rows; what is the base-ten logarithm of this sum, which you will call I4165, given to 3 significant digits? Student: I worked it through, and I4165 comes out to 1.12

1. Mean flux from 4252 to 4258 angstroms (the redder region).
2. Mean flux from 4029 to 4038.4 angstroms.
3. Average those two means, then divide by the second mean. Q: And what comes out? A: 1.03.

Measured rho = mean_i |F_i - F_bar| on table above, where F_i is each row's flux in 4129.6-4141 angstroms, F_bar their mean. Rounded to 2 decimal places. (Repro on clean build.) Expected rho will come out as 0.19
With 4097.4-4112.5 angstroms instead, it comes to 0.16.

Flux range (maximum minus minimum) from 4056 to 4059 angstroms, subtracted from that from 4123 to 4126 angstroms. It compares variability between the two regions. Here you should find 0.0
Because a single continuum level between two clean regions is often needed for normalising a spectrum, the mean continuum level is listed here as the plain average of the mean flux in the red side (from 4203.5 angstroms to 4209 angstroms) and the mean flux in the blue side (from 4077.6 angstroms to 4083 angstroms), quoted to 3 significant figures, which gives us 1.74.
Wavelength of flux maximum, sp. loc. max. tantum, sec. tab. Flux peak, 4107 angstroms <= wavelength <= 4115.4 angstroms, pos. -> 4114.89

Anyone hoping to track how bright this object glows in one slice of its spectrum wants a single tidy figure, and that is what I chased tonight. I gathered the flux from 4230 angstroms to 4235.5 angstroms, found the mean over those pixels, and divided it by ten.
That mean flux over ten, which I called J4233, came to 0.171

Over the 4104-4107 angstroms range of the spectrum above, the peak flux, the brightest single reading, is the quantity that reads 1.886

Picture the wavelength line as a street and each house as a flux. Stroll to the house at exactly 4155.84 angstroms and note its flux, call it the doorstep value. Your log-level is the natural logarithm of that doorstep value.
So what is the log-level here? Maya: 0.56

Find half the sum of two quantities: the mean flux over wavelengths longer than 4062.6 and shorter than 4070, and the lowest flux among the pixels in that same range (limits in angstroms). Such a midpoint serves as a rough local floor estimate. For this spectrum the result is 1.3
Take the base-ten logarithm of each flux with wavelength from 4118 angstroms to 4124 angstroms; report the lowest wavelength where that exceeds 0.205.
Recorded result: 4119.63 angstroms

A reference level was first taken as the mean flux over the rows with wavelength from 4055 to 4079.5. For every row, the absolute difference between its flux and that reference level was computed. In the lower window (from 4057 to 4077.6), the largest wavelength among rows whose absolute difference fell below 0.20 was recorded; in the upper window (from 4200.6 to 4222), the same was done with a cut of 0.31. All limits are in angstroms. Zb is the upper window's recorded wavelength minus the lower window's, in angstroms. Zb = 142.3 angstroms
